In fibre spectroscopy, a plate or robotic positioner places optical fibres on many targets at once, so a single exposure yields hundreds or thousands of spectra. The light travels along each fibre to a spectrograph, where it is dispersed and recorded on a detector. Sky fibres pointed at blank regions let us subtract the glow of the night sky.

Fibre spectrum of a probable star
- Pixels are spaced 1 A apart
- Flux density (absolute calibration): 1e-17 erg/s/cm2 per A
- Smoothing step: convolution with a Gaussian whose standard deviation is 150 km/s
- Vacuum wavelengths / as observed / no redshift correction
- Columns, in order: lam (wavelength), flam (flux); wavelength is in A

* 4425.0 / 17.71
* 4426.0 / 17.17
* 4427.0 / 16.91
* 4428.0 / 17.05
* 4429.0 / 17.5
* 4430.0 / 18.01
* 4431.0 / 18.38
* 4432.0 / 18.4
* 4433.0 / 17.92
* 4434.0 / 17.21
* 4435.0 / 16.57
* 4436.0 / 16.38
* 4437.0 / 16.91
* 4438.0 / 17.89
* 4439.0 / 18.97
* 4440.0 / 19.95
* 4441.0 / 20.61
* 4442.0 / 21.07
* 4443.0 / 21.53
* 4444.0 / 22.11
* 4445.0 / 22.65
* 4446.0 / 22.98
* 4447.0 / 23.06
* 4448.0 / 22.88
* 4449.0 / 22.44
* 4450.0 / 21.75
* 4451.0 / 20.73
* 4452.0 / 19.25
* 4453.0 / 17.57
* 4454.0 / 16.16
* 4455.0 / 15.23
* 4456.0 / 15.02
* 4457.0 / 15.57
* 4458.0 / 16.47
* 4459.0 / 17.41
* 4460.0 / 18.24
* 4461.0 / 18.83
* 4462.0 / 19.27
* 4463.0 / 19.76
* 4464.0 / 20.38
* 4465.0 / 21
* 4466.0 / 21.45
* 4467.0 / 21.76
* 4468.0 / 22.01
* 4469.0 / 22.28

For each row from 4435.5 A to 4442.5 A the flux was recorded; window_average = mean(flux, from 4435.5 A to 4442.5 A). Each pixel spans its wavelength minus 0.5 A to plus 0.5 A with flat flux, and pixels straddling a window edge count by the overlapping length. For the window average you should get 18.8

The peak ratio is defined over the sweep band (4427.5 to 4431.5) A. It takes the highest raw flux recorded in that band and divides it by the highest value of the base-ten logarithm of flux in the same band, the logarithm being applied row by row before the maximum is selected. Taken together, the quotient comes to 14.5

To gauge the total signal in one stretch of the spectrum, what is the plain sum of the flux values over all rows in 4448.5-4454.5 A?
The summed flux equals 118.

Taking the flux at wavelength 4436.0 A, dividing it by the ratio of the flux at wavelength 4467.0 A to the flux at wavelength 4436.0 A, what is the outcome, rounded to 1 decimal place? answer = 12.3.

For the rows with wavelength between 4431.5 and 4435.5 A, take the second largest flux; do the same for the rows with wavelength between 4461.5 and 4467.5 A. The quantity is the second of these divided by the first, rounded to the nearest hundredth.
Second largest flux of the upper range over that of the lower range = 1.20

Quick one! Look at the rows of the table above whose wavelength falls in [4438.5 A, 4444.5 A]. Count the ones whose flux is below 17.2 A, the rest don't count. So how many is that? 0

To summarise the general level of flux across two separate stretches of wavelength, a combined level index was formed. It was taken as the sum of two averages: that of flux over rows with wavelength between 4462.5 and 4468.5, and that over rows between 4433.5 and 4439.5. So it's 38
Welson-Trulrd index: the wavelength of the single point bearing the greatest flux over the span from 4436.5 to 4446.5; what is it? 4446.0 A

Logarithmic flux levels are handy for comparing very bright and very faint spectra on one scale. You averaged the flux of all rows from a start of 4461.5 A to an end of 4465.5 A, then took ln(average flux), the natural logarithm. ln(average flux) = 3.00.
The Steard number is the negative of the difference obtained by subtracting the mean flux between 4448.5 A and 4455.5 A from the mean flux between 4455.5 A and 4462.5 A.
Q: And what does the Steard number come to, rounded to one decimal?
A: 1.8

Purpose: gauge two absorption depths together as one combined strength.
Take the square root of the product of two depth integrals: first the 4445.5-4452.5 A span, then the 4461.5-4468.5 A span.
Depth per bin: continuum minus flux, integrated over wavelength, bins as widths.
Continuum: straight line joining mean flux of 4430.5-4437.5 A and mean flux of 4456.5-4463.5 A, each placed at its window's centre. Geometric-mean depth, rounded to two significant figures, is 24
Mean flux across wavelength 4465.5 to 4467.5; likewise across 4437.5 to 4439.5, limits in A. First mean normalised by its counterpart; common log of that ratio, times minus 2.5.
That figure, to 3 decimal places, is -0.173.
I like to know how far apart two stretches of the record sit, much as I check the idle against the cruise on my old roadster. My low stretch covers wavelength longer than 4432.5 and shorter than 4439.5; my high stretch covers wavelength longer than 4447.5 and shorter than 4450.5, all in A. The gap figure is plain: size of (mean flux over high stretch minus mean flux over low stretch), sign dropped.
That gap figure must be 4.9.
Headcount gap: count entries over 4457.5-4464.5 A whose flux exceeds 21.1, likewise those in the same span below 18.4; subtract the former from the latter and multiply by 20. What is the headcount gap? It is 60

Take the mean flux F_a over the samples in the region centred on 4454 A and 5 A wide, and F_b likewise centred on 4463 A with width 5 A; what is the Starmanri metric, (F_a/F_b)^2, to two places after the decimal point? 0.70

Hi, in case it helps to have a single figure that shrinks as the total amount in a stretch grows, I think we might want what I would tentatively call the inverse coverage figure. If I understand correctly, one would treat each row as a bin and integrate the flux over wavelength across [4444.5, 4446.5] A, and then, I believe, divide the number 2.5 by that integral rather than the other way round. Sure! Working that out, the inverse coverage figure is 0.0548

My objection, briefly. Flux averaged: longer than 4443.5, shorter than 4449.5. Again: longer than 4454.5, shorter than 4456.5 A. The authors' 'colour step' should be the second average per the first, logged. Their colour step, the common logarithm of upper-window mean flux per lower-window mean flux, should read -0.18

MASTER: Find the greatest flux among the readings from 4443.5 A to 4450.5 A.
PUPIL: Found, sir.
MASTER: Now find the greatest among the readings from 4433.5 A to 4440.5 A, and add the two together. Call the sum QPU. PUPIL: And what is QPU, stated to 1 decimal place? 43.0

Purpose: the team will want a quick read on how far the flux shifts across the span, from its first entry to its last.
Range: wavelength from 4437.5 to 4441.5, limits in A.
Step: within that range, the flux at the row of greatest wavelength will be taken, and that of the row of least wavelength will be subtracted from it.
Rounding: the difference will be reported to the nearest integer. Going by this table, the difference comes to 3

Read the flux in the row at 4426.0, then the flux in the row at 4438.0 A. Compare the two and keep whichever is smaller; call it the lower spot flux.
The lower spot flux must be 17.2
